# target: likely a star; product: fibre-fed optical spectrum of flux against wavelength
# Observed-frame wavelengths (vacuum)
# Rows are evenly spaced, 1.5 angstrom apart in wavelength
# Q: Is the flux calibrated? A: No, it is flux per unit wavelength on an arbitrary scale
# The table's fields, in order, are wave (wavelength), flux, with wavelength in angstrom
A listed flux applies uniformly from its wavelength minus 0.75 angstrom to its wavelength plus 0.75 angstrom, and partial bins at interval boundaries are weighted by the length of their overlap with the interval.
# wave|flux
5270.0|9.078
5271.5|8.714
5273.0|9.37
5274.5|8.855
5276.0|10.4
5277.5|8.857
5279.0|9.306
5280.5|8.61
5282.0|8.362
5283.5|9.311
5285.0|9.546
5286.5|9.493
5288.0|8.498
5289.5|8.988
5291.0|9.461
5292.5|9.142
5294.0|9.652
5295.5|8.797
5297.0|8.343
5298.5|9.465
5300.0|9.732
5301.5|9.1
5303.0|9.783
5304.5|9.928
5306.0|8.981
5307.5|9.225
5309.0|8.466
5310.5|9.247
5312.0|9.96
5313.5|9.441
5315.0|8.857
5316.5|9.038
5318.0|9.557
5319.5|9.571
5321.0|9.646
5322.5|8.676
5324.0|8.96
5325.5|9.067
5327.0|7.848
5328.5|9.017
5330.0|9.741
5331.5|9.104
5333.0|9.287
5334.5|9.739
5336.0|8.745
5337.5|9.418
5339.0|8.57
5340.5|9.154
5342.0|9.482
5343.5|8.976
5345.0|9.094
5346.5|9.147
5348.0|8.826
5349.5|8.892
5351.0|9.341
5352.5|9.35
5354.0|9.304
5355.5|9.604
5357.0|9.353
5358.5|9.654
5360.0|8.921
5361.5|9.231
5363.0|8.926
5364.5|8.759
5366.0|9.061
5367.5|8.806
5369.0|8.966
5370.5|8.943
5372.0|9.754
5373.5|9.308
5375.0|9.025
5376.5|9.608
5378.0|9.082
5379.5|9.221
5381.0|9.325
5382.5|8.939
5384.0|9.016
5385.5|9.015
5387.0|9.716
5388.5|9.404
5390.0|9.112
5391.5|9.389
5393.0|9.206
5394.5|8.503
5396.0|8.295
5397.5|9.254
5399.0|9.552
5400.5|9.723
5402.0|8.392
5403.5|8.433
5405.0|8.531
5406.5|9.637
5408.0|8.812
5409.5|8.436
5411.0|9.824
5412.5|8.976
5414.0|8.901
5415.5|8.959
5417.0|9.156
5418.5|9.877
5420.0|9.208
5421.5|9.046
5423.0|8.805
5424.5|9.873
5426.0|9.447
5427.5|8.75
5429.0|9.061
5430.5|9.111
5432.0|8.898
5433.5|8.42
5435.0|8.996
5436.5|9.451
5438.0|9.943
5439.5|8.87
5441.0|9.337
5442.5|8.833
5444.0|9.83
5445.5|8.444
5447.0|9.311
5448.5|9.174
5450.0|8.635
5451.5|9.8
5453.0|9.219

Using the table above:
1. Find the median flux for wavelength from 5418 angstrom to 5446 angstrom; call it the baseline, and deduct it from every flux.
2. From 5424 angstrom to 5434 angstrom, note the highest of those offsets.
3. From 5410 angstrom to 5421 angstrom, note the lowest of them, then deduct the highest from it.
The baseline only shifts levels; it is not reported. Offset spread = -0.97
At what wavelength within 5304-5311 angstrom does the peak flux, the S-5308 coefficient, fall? 5304.5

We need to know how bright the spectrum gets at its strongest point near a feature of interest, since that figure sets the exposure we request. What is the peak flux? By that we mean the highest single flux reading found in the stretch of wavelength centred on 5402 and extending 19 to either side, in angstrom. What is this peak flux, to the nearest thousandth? 9.877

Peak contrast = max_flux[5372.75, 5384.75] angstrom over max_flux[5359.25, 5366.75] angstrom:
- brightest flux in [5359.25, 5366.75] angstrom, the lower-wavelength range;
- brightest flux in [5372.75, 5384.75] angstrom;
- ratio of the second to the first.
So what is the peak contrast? 1.04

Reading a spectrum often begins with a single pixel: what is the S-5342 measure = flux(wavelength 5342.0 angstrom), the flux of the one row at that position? 9.482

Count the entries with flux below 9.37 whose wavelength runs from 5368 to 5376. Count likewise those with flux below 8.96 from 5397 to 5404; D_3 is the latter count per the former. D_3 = 0.50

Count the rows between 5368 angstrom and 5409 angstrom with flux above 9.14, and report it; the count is 13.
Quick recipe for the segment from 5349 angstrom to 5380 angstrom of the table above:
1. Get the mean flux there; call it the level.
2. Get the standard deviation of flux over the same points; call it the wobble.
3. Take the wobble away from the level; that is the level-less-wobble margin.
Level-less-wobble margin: 8.91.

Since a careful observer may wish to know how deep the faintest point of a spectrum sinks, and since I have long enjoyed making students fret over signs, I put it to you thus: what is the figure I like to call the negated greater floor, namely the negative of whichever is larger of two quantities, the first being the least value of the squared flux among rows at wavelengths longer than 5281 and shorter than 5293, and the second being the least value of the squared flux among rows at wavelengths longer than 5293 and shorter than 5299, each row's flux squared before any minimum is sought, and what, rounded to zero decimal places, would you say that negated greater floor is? -70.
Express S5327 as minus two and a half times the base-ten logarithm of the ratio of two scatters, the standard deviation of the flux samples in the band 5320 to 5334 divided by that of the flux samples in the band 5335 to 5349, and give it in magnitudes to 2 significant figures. -0.67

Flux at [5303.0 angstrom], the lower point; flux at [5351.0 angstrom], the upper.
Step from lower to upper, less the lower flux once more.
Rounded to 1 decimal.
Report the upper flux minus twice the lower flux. -10.2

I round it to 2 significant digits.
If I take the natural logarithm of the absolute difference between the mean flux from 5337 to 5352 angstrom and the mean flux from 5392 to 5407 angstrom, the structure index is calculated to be -2.0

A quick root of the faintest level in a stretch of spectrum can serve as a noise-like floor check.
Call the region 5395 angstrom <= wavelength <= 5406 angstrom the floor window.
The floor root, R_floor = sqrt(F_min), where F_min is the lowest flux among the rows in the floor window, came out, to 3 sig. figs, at 2.88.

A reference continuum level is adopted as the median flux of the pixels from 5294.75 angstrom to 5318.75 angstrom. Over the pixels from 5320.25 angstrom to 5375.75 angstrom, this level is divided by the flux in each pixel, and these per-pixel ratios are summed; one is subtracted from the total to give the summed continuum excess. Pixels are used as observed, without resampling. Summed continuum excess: 37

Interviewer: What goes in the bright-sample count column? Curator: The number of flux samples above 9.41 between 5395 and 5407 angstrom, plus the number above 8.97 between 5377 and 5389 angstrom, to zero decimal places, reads 10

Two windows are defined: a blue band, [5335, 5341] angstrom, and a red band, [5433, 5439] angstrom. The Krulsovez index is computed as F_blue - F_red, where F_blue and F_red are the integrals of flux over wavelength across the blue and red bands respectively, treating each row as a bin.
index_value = -1.4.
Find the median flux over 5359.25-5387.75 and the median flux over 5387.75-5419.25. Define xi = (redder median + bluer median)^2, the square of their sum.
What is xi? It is 329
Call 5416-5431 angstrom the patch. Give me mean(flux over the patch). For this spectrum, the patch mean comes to 9.23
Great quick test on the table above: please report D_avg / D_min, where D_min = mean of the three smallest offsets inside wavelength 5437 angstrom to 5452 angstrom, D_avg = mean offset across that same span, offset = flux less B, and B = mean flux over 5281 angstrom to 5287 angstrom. -0.1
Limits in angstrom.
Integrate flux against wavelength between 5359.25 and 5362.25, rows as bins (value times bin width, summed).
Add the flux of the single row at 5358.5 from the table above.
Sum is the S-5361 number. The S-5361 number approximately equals 37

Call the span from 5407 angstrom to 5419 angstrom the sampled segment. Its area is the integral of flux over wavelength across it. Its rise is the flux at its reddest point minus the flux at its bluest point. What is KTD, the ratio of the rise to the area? 0.010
